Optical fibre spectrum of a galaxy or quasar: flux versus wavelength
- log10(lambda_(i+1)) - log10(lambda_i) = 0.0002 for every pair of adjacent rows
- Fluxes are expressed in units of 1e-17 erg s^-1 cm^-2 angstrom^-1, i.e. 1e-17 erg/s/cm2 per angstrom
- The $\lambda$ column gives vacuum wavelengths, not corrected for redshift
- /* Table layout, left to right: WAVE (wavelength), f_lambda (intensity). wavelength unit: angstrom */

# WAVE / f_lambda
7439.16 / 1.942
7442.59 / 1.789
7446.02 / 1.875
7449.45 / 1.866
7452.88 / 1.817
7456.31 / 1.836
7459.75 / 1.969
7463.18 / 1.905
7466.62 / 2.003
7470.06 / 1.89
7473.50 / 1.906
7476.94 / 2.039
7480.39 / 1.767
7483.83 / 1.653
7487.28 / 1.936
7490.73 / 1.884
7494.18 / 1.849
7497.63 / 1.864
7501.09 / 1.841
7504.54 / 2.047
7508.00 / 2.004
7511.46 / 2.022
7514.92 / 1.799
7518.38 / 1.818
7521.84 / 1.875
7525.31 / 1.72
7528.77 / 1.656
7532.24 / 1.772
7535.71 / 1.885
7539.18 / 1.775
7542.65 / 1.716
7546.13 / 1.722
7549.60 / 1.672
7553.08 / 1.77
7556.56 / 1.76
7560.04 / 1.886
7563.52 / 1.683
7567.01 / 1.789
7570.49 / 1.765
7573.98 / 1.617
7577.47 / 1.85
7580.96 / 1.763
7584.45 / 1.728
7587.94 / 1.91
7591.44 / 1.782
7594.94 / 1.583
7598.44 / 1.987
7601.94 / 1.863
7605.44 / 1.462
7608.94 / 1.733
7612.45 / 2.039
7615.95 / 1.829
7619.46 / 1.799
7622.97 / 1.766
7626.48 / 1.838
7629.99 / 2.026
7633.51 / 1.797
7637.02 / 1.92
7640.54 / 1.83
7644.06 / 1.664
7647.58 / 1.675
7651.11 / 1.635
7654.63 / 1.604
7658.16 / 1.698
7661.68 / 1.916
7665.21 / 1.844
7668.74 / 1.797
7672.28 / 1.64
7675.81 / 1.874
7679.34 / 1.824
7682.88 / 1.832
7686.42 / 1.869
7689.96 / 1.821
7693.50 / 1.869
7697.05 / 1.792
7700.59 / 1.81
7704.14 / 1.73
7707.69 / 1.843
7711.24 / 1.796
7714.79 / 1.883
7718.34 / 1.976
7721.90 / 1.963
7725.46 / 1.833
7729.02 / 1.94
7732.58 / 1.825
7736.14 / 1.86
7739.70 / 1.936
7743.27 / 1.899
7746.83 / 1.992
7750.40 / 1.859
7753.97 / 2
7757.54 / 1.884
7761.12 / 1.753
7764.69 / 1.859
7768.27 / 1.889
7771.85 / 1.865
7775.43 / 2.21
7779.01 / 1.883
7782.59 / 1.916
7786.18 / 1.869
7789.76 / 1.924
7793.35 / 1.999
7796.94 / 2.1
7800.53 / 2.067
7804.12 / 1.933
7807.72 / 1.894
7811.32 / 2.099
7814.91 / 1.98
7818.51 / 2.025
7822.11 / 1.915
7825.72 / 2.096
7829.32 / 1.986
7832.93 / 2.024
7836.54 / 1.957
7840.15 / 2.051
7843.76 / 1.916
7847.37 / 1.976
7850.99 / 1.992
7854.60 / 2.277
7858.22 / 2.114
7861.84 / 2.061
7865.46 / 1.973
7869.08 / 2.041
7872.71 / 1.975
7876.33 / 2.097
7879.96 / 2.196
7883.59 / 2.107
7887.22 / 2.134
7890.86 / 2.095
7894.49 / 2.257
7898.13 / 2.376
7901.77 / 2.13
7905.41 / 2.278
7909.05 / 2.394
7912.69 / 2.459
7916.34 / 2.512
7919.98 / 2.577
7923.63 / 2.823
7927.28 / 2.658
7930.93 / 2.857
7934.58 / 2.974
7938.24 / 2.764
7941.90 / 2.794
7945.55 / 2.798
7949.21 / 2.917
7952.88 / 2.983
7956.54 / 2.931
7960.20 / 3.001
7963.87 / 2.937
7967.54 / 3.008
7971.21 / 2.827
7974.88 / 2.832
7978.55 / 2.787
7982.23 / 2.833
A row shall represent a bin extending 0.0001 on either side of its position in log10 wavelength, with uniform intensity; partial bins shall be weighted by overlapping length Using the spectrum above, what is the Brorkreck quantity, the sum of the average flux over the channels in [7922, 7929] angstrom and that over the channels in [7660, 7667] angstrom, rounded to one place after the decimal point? 4.6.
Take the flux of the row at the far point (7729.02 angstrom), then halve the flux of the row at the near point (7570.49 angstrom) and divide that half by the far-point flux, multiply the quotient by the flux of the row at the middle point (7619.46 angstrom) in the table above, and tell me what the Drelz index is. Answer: 0.82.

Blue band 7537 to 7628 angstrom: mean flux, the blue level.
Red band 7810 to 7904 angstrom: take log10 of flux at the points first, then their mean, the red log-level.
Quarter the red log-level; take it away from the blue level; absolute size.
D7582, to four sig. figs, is 1.694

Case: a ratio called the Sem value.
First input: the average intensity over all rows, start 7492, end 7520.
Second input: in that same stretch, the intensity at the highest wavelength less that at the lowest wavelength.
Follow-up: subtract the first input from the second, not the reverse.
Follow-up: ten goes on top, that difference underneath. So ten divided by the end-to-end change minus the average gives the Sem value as -5.2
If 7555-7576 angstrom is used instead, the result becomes -5.3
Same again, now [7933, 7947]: -3.3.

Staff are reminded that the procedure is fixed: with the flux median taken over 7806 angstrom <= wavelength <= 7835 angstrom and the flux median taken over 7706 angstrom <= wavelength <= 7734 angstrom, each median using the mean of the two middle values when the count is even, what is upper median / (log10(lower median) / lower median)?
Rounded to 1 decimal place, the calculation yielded 13.8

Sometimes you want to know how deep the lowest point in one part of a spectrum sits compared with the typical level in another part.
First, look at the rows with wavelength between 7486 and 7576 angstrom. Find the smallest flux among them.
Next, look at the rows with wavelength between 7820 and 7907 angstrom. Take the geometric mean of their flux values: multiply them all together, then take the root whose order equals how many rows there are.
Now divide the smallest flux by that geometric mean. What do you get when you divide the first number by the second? 0.777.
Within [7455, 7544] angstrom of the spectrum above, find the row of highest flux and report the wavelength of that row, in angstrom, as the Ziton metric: 7504.54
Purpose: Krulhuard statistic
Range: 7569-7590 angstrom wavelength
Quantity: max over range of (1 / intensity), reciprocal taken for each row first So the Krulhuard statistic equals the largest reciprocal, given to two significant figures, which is 0.62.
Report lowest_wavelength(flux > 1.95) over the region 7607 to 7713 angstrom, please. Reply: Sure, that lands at 7612.45 angstrom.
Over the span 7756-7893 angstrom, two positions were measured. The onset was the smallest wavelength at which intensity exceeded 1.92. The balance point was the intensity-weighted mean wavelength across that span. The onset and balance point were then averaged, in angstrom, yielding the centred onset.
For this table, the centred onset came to 7800.4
